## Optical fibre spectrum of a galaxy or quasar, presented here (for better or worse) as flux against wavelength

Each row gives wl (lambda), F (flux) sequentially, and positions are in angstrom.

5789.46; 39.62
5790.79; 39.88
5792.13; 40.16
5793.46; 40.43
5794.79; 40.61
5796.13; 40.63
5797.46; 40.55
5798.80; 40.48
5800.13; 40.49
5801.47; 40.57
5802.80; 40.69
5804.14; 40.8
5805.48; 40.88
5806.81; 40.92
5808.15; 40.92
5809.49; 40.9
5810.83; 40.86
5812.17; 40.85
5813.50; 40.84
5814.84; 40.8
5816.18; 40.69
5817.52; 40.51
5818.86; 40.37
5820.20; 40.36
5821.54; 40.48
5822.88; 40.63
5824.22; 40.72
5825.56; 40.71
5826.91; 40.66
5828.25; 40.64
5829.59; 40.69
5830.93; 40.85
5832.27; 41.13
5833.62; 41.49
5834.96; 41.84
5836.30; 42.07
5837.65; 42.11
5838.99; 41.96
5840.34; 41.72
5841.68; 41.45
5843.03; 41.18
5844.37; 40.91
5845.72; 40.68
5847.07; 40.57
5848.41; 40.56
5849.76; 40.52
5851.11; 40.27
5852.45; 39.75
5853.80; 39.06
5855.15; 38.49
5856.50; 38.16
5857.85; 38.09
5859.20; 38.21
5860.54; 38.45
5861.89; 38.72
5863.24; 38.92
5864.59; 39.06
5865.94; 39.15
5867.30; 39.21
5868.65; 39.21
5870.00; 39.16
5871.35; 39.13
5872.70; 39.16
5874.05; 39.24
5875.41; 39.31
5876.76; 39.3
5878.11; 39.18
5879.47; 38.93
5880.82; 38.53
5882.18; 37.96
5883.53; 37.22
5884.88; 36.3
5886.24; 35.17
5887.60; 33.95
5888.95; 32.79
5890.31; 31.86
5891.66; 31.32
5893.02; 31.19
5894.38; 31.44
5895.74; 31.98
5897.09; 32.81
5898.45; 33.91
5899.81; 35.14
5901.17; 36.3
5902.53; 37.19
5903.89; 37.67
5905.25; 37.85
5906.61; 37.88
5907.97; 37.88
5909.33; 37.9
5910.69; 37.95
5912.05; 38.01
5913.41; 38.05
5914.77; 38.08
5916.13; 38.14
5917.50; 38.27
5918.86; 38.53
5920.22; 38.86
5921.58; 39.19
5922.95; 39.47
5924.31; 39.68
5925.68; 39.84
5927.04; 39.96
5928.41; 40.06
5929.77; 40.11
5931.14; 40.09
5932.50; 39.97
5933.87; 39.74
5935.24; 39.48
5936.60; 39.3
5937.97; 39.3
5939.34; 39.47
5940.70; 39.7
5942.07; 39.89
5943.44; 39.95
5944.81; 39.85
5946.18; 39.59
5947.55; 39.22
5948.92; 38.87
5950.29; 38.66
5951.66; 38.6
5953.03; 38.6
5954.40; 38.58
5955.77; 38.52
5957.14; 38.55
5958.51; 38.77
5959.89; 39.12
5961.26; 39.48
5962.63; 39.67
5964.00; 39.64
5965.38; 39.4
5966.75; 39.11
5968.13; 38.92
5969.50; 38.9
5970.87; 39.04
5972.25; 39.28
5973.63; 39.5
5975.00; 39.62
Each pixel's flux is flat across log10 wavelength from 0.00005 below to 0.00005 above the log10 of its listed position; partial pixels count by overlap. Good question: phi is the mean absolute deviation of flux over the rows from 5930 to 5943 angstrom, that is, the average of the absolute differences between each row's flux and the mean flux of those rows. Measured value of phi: 0.2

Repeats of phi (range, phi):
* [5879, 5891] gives 2.1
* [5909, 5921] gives 0.2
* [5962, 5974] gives 0.2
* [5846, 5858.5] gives 0.9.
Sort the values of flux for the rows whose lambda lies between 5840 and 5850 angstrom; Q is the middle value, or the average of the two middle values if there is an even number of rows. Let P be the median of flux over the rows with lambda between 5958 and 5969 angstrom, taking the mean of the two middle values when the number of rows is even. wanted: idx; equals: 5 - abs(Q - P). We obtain 3.5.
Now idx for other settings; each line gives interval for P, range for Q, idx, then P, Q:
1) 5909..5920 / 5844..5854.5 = 2.5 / 38.1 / 40.5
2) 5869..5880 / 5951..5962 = 4.4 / 39.2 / 38.6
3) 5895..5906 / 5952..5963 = 2.0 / 35.7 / 38.7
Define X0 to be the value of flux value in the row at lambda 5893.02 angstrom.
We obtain 31.19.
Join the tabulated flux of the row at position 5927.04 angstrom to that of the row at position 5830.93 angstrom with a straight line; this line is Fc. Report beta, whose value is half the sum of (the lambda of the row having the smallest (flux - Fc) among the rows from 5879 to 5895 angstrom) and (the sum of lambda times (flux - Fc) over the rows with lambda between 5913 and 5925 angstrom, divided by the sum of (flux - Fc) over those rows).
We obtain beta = 5905.1 angstrom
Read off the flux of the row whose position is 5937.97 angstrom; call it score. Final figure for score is 39.3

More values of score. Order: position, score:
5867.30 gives 39.21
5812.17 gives 40.85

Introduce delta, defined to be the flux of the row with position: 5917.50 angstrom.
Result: 38.27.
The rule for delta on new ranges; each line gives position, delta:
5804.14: 40.8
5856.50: 38.16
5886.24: 35.17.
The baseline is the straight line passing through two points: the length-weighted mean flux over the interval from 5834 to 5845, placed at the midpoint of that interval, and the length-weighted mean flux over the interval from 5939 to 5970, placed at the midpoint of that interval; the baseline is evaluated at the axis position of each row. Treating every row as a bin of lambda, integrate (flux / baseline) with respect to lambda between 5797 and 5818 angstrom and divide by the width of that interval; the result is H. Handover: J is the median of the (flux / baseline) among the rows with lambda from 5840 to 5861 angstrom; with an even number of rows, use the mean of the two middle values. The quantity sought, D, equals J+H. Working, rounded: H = 0.961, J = 0.97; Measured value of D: 1.94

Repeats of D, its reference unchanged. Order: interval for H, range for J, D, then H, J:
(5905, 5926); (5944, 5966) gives 1.96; 0.961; 0.99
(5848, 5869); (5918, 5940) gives 1.95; 0.947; 1.00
